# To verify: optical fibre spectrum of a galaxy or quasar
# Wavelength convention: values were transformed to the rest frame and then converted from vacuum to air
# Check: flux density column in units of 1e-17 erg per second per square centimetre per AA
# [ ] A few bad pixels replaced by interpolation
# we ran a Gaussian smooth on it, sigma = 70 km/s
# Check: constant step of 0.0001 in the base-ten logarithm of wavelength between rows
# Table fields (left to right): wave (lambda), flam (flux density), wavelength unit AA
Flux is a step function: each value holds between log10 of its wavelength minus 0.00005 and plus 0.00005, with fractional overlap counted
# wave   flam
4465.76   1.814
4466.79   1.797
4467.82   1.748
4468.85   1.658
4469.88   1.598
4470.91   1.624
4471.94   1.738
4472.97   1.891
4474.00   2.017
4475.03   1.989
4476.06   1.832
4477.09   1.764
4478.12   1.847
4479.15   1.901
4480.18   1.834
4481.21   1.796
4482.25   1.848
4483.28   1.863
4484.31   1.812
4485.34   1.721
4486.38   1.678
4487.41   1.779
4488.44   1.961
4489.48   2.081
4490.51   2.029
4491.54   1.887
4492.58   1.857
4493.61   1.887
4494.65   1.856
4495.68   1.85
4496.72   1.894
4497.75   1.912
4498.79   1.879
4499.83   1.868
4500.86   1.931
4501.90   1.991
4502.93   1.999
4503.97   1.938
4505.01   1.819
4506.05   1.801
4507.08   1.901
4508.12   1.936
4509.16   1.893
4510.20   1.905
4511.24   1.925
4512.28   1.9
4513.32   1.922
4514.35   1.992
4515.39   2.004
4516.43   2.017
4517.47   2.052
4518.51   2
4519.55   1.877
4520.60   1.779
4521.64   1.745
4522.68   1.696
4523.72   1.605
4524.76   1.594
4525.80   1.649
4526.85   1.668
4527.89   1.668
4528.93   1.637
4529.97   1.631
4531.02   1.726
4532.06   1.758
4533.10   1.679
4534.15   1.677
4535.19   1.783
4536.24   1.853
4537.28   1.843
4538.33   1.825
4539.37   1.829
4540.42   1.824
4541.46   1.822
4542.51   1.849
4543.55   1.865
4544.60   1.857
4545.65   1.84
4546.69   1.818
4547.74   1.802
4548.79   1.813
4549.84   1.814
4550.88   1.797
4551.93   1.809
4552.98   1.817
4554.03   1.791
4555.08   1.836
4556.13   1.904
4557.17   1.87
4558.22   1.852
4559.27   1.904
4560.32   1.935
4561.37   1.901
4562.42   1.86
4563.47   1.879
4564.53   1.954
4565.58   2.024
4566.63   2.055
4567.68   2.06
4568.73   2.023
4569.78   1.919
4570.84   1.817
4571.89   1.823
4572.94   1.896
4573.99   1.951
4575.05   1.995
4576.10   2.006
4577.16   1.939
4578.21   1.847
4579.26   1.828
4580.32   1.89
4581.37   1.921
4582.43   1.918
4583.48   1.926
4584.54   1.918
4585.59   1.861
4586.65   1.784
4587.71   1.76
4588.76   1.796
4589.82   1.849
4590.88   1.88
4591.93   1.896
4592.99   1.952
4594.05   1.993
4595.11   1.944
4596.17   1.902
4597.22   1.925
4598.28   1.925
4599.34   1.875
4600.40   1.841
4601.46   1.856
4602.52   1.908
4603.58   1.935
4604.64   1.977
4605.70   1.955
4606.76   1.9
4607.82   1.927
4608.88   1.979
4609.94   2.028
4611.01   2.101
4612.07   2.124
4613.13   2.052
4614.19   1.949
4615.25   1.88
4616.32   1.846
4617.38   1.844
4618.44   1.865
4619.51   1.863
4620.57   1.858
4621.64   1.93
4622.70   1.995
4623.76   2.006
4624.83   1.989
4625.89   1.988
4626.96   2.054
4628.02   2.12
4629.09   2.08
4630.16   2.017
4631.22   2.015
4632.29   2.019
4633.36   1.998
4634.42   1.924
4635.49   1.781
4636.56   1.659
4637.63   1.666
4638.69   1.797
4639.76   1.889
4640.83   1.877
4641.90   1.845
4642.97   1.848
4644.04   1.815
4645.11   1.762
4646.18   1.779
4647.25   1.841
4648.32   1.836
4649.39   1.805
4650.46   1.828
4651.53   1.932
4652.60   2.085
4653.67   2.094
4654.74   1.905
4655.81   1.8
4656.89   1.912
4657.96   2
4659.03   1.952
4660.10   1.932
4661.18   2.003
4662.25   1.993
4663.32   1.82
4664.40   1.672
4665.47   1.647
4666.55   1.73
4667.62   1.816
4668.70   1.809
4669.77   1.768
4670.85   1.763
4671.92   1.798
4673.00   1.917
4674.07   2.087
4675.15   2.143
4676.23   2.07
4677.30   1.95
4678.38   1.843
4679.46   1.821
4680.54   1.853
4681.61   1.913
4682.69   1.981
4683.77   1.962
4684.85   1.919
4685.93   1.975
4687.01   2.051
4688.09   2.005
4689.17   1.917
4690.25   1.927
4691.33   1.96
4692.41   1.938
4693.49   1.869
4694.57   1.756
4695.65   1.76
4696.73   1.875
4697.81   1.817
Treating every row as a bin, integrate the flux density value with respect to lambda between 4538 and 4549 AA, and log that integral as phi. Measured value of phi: 20.2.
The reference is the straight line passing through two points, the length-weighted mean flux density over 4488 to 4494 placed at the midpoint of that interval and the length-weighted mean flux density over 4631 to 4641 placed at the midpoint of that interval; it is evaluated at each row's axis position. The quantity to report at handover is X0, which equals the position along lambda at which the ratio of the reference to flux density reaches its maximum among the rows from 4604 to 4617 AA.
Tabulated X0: 4616.32 AA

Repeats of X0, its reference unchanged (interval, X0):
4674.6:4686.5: 4679.46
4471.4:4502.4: 4486.38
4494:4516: 4506.05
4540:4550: 4547.74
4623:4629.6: 4625.89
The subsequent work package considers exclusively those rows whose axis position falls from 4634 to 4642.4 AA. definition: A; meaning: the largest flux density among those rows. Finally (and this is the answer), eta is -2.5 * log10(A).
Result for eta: -0.711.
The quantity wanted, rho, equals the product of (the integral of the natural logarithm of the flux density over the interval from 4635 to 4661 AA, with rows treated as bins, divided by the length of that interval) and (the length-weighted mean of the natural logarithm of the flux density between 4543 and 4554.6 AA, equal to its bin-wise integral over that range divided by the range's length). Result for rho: 0.371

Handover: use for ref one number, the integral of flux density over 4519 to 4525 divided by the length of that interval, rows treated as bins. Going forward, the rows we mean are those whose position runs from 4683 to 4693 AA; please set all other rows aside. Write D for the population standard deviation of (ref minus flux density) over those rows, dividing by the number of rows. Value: 0.042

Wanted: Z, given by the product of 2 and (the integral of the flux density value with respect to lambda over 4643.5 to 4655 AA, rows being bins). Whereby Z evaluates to 43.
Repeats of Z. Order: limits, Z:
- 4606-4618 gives 47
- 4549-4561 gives 44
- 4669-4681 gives 46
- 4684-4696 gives 46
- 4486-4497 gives 42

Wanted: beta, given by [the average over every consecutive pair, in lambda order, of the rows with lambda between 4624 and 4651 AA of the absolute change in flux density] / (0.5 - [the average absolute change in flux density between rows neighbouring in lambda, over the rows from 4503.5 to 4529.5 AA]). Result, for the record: 0.10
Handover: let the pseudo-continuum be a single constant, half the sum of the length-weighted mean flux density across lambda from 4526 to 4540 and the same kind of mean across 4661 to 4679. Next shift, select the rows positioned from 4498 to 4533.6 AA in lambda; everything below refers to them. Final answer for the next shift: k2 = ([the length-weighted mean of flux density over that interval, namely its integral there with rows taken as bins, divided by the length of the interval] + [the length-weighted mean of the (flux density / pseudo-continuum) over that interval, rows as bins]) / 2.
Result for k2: 1.43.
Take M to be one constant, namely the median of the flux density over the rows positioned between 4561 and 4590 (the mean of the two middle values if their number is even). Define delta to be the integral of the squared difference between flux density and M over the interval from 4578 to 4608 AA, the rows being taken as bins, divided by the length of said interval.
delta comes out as 0.003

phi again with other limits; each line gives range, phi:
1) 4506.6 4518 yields 22.2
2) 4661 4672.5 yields 20.7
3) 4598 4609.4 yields 21.8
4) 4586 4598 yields 22.6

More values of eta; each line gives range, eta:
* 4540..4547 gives -0.677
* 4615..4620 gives -0.685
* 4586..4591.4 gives -0.685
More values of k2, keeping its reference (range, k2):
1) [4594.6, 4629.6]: 1.52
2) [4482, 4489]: 1.41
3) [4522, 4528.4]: 1.28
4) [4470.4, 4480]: 1.43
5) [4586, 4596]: 1.46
